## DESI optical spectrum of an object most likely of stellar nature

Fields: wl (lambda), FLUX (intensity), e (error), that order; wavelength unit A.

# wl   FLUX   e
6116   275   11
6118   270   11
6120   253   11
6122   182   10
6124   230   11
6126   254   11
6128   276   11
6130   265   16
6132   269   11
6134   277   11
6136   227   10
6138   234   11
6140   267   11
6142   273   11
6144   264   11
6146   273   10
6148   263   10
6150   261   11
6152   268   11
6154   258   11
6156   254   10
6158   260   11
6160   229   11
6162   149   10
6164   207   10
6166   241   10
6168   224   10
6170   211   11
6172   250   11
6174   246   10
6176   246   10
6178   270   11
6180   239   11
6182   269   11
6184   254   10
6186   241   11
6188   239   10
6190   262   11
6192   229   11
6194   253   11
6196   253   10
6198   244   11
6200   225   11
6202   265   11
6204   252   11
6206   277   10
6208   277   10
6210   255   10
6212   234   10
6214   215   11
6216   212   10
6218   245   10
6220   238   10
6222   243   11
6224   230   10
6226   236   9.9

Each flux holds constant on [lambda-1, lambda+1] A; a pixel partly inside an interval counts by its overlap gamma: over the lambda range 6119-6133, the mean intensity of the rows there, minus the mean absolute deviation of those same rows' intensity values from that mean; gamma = 224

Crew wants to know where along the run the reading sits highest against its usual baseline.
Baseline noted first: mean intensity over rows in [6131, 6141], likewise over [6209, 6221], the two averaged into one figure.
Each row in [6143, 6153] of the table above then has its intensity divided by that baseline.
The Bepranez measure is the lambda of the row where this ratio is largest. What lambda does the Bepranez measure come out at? 6146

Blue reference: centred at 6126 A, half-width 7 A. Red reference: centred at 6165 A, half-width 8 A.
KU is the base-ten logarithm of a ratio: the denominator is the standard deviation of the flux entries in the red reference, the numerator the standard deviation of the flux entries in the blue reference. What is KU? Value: -0.03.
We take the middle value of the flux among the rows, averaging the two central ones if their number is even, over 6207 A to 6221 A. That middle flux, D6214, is 238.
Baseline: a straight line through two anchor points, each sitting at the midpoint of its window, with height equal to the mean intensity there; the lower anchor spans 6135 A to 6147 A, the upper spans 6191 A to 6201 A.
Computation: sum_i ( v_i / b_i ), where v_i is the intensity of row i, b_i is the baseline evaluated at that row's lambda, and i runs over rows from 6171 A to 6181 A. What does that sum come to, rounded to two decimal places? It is 5.08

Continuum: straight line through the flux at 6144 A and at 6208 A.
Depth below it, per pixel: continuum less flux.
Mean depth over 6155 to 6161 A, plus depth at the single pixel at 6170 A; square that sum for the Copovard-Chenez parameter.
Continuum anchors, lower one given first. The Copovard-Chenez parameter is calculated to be 6000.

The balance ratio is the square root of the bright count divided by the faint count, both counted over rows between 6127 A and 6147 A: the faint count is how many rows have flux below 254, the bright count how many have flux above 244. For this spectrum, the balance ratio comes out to 2.0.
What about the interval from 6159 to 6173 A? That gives 0.4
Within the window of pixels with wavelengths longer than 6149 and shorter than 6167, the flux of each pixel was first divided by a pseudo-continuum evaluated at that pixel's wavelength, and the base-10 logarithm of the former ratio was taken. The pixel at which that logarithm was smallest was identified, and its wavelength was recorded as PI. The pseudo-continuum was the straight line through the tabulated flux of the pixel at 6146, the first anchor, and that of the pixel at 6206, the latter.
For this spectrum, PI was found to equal 6162 A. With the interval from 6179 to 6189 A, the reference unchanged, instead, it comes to 6188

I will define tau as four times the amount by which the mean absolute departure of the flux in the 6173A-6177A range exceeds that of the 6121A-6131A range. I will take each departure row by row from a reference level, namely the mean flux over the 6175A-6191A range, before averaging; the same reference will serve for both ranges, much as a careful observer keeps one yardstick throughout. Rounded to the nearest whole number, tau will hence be -78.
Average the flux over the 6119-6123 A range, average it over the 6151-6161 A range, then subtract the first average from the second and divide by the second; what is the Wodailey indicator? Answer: 0.14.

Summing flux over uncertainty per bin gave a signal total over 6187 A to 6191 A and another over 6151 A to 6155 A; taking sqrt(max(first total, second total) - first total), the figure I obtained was 0.3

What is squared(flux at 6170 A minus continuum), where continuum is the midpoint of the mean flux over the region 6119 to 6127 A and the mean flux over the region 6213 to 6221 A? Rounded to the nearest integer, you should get 311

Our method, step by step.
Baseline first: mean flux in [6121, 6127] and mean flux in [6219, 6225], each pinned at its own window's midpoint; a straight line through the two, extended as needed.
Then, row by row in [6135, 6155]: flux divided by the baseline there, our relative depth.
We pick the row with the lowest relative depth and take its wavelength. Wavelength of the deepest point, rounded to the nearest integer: 6136 A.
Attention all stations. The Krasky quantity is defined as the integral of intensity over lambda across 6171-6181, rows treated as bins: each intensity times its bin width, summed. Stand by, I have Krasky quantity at 2502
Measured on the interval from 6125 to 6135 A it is 2682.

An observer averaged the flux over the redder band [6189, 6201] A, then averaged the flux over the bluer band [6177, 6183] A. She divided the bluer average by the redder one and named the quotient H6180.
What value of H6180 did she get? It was 1.06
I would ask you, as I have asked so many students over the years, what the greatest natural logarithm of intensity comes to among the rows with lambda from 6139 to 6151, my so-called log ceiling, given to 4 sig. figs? 5.609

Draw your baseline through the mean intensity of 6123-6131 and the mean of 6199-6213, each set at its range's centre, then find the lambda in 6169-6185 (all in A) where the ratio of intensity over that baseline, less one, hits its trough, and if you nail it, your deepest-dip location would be 6170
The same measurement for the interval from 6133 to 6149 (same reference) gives 6136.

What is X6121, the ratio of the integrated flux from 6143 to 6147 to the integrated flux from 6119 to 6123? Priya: 1.23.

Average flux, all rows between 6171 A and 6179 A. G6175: 253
